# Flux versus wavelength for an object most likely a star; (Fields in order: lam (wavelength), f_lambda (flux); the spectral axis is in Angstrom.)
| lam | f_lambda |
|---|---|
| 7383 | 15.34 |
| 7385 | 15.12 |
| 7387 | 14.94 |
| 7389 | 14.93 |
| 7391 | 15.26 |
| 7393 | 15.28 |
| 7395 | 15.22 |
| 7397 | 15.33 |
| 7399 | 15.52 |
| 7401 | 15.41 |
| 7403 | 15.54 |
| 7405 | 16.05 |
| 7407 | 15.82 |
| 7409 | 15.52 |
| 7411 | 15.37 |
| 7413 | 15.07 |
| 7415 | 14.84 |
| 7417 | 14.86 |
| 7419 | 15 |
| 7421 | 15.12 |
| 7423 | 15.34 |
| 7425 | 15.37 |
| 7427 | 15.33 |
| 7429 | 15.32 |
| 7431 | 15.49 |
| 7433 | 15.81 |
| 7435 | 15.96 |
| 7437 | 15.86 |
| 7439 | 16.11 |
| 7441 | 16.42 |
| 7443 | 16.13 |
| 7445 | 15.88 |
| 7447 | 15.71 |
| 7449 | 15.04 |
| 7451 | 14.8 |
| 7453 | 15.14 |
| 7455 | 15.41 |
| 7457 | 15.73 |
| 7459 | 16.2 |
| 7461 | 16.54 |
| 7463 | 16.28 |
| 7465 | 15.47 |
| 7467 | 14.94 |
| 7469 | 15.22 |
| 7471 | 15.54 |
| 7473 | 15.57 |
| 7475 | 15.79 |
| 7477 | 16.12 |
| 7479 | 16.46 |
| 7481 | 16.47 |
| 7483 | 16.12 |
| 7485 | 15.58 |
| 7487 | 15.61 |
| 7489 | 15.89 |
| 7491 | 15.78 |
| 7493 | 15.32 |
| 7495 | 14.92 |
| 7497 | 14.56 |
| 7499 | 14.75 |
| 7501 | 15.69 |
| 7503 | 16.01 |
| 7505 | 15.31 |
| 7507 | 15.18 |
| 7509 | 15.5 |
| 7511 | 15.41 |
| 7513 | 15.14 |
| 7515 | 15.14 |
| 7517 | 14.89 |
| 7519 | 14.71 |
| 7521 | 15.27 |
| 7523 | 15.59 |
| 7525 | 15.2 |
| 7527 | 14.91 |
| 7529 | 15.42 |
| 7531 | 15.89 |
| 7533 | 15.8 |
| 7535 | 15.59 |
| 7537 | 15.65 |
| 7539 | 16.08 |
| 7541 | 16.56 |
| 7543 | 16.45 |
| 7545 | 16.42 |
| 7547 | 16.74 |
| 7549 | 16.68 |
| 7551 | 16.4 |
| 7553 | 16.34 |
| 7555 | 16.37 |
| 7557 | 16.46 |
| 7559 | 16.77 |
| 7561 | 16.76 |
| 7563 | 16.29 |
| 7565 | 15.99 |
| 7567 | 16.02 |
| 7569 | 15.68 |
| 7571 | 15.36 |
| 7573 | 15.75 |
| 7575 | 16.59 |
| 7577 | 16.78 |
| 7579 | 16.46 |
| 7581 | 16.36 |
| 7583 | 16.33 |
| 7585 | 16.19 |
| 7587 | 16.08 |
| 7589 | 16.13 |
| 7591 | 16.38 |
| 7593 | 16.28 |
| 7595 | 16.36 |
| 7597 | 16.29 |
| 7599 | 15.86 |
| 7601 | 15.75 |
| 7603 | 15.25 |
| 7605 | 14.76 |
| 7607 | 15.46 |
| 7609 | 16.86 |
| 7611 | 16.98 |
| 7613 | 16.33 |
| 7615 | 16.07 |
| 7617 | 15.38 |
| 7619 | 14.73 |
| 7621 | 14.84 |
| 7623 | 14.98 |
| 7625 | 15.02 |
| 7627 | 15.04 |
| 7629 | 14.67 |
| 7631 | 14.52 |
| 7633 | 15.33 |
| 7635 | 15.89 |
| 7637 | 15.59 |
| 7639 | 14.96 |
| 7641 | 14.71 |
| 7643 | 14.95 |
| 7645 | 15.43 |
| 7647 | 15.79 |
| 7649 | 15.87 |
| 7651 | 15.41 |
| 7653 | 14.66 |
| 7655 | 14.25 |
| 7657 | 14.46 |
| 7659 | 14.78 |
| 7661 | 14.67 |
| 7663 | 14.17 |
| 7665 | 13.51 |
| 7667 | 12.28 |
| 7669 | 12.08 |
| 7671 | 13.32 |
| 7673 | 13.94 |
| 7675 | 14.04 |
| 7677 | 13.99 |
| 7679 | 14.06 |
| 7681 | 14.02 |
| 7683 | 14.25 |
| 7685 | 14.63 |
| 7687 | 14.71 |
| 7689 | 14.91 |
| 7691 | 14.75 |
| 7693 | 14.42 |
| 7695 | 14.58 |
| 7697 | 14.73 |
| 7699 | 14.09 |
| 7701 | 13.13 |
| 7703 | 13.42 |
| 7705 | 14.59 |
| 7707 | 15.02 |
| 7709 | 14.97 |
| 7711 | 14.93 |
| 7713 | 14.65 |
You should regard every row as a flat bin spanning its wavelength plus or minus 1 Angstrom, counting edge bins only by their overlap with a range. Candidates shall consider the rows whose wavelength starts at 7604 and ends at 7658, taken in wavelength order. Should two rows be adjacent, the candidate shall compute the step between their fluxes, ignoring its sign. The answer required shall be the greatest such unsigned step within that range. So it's 1.40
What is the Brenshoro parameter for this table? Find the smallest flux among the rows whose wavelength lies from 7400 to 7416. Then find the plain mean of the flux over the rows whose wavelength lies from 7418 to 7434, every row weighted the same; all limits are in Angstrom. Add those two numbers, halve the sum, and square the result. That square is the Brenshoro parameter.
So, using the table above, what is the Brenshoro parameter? 228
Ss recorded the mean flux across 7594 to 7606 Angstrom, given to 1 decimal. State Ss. 15.7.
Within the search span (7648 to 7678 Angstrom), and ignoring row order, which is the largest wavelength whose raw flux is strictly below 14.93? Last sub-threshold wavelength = 7677 Angstrom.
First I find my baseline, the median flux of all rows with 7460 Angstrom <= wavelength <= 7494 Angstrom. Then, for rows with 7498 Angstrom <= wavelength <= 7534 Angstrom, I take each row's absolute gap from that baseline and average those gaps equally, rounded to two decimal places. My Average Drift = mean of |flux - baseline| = 0.50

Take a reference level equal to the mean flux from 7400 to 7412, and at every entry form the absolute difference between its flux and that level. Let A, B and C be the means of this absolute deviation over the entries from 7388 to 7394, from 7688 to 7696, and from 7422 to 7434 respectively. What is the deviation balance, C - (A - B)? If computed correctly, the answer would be 0.73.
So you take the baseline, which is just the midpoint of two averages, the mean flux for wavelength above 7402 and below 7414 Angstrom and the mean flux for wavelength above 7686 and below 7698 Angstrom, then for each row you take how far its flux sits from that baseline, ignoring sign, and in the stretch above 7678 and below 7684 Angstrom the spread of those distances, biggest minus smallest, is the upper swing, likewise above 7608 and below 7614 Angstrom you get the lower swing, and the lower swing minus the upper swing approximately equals 0.4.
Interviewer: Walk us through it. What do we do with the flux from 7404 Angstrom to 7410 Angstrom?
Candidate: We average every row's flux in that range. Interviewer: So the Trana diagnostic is 15.8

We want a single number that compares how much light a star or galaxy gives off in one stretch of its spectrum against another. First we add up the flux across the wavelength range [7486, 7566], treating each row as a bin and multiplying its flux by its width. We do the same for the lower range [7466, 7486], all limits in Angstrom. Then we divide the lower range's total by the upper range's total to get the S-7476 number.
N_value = 0.25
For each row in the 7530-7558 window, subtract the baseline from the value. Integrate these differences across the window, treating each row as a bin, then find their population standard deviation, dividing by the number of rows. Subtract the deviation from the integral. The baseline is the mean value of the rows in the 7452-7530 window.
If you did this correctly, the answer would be 20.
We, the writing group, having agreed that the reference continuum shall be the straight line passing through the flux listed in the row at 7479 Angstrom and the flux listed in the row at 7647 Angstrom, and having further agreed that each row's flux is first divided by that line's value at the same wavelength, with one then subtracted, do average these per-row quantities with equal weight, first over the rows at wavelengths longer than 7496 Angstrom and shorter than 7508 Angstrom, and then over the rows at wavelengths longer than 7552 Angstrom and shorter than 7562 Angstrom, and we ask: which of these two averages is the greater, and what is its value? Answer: 0.02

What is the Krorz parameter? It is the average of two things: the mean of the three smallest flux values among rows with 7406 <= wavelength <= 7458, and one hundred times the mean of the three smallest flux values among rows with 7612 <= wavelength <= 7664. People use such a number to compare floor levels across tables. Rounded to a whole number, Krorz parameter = 722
